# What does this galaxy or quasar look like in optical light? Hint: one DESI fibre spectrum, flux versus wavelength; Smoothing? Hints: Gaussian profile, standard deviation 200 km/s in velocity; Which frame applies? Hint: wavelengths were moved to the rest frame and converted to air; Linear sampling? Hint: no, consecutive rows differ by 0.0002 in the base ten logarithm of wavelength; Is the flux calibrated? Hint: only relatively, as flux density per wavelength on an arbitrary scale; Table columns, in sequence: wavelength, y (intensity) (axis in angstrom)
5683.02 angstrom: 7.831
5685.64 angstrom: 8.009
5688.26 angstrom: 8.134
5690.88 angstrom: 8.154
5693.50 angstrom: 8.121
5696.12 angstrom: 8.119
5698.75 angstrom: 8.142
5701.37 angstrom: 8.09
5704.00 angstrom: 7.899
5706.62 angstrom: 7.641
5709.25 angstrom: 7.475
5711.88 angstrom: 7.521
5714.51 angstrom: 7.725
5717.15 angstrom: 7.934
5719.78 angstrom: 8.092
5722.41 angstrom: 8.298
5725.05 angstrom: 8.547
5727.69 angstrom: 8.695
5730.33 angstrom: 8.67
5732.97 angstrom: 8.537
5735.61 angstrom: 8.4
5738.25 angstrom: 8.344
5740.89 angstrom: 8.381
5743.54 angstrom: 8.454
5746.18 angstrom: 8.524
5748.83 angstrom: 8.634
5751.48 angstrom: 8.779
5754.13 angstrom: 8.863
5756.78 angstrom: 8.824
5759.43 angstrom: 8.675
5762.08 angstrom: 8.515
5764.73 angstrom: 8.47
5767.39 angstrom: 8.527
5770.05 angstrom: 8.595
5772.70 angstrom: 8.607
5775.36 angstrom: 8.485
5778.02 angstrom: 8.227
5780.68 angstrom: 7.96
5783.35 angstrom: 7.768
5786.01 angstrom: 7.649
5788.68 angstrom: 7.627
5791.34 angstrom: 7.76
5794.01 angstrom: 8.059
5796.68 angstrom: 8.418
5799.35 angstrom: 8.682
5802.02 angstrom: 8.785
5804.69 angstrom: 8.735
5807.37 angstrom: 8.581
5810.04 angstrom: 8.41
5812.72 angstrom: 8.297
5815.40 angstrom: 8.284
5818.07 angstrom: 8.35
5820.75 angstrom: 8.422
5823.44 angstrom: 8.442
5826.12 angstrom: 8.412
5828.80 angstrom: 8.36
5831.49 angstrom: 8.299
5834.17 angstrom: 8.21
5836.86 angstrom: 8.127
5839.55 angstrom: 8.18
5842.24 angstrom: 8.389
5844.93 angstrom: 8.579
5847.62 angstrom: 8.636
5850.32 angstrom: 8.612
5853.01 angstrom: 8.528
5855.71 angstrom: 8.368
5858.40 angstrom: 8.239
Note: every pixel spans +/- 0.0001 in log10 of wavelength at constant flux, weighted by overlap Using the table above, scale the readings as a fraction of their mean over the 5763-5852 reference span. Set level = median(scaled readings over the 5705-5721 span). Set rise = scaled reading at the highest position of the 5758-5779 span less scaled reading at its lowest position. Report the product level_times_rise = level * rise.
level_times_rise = -0.05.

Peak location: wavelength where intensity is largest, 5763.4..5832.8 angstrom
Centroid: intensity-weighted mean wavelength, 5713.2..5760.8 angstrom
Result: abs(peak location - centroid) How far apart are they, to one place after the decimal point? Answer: 64.7 angstrom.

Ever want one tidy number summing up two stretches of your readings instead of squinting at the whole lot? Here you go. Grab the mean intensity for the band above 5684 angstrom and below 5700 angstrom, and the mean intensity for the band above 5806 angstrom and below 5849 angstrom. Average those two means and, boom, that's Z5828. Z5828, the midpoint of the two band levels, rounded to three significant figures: 8.24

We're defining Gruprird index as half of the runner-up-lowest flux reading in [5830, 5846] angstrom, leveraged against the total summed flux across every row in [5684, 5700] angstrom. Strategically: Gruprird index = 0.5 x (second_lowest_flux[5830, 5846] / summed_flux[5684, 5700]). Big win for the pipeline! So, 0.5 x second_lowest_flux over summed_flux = 0.084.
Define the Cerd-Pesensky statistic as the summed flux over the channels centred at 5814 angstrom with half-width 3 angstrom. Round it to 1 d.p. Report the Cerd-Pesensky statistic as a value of 16.6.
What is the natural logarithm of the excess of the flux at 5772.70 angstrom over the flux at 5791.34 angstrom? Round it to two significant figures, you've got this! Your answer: -0.17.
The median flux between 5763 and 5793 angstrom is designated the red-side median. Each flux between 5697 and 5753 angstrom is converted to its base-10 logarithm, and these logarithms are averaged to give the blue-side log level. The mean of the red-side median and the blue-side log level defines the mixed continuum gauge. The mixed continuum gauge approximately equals 4.57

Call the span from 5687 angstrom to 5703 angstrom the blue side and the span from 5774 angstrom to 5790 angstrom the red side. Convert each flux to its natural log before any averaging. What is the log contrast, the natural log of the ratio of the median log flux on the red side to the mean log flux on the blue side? -0.016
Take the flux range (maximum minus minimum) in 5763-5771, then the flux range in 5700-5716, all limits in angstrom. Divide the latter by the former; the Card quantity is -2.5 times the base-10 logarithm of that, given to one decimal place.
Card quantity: -1.7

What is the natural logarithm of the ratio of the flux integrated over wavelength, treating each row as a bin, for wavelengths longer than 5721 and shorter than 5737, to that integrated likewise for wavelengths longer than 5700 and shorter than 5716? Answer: 0.10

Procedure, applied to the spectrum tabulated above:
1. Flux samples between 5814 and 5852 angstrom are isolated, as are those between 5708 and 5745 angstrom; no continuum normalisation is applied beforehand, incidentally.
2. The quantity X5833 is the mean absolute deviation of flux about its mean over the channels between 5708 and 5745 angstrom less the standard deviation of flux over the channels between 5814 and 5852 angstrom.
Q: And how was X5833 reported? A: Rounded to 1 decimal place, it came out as 0.2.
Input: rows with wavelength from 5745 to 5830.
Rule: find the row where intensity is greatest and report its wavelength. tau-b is 5754.13 angstrom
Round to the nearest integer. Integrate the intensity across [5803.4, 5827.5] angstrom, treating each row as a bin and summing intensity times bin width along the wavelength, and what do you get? 203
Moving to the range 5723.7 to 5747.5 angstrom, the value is 202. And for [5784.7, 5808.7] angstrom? 198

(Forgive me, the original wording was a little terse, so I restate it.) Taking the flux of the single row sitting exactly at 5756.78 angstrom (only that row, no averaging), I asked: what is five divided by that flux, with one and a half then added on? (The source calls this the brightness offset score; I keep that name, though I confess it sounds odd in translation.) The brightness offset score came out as 2.07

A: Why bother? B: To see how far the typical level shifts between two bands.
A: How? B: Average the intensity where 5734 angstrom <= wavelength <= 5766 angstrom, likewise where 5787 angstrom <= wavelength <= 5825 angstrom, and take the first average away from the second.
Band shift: -0.23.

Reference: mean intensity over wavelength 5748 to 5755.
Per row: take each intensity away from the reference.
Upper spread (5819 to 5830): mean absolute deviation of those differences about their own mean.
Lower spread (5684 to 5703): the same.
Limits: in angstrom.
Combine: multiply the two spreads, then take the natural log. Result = -7.1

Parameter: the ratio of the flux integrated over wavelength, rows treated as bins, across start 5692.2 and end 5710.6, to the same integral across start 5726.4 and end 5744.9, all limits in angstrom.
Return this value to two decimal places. 0.93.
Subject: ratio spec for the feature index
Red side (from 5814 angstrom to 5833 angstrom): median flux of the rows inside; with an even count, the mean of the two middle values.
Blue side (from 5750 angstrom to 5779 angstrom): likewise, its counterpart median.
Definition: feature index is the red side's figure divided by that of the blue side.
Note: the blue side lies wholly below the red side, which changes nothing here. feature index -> 0.97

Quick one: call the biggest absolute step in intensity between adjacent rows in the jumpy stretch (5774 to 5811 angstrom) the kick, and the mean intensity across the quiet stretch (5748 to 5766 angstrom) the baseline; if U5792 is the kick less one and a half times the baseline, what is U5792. -12.7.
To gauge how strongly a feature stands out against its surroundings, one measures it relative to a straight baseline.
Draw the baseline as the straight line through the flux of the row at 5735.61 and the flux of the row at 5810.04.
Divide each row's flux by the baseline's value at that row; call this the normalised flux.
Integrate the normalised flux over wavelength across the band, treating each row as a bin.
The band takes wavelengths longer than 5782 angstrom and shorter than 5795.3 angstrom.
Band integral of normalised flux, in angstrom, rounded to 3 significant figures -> 12.3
